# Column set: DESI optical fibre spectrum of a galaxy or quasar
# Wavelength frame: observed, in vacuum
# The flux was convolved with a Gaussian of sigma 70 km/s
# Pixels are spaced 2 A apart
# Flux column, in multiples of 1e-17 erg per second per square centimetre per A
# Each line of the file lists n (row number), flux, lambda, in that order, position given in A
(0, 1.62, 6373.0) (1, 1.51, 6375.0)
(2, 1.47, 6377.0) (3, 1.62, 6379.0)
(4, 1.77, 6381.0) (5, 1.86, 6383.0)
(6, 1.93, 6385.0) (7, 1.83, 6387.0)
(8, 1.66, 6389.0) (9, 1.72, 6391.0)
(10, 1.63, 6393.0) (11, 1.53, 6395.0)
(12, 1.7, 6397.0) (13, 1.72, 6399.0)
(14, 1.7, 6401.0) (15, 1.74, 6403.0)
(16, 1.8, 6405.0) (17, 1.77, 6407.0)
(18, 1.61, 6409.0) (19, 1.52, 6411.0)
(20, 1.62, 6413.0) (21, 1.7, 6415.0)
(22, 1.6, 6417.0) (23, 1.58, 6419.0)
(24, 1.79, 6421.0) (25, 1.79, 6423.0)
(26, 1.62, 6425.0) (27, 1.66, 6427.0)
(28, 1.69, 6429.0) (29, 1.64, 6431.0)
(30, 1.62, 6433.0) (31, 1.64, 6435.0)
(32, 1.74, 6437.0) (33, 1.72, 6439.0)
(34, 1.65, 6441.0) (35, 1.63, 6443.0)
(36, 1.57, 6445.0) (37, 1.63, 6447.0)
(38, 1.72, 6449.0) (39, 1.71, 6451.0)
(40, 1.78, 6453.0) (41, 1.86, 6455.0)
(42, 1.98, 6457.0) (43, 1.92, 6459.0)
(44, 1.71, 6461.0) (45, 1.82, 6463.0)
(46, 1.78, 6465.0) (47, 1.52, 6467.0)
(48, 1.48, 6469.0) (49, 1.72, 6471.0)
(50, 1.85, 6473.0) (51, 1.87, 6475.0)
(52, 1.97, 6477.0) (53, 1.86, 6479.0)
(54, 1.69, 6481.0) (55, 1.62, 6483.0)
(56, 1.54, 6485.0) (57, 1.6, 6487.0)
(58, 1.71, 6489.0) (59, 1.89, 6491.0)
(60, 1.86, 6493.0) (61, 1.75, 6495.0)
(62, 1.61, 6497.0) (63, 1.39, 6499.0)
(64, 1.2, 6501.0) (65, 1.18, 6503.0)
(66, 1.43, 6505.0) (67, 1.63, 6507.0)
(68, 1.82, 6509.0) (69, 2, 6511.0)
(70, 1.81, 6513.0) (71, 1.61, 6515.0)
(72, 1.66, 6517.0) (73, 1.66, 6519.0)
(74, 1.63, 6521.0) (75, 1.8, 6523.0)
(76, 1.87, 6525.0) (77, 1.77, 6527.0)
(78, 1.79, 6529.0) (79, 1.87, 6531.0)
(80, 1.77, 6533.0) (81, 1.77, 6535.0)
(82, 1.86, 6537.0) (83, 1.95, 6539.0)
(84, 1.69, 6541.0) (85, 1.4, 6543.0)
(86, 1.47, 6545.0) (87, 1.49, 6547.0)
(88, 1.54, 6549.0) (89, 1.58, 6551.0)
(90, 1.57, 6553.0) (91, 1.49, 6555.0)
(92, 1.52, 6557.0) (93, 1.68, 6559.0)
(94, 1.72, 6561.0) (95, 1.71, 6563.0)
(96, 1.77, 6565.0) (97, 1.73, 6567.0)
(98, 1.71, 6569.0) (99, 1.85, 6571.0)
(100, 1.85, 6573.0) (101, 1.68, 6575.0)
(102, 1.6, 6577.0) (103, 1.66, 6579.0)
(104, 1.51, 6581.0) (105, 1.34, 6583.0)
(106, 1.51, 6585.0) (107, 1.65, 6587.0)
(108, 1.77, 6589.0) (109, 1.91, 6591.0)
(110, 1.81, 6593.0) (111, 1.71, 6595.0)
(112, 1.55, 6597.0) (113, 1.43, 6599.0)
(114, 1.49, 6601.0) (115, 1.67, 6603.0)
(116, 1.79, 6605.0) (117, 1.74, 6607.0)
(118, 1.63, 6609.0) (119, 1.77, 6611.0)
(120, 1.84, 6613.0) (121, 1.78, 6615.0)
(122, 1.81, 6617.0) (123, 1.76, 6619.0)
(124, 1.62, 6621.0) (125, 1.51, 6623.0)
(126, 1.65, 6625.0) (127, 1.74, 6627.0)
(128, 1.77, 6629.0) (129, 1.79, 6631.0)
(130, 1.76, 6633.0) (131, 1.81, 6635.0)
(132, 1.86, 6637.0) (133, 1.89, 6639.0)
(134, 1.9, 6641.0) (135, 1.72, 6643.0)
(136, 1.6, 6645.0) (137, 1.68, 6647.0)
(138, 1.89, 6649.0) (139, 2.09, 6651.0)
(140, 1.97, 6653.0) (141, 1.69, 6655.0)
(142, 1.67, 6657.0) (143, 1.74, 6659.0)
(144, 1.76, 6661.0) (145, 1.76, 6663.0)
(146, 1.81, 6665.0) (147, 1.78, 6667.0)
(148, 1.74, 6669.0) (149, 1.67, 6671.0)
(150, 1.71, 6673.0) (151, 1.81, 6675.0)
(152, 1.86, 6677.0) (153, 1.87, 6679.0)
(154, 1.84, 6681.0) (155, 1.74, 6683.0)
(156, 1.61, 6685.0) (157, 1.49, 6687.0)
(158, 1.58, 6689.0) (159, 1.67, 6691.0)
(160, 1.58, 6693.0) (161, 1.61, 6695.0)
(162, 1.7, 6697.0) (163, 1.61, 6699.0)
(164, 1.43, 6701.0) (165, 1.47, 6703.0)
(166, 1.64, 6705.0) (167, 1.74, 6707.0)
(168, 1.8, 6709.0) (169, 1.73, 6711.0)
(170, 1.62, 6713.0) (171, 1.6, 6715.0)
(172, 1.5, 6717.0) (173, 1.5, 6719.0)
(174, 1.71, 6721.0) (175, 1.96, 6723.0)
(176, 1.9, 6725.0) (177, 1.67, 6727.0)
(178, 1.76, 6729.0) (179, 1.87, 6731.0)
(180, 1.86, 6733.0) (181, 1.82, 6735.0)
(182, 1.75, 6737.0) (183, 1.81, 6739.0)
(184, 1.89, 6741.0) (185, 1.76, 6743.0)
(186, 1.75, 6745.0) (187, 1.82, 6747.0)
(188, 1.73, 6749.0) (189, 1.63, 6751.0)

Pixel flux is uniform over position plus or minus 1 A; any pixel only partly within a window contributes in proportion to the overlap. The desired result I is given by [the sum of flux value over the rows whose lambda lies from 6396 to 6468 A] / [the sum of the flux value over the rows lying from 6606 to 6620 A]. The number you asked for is 5.0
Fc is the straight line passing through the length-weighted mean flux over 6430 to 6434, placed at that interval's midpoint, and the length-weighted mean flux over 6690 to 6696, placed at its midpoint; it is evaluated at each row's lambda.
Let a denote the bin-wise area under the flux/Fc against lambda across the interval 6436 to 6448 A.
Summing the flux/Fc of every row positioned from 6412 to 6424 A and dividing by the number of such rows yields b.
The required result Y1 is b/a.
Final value 0.084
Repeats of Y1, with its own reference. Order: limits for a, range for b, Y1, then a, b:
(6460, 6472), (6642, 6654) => 0.091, 12.3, 1.13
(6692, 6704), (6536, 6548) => 0.087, 11.6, 1.01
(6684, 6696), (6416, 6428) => 0.087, 11.8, 1.03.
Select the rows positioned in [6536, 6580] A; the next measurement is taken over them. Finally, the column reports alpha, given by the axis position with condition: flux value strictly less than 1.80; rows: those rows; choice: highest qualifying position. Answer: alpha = 6579.0 A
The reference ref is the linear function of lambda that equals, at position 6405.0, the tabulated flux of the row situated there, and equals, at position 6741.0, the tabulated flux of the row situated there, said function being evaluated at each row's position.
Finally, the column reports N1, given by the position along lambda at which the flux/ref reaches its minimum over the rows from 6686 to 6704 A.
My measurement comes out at 6701.0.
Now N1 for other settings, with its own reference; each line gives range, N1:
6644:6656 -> 6645.0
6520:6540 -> 6521.0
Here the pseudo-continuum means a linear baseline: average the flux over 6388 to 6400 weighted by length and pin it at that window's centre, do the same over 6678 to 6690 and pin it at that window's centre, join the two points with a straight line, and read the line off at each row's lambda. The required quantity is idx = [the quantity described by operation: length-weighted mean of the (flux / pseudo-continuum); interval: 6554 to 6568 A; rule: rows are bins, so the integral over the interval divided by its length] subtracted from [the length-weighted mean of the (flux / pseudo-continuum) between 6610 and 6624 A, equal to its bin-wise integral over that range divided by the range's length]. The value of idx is 0.04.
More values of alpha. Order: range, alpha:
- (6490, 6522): 6521.0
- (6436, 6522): 6521.0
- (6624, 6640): 6633.0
